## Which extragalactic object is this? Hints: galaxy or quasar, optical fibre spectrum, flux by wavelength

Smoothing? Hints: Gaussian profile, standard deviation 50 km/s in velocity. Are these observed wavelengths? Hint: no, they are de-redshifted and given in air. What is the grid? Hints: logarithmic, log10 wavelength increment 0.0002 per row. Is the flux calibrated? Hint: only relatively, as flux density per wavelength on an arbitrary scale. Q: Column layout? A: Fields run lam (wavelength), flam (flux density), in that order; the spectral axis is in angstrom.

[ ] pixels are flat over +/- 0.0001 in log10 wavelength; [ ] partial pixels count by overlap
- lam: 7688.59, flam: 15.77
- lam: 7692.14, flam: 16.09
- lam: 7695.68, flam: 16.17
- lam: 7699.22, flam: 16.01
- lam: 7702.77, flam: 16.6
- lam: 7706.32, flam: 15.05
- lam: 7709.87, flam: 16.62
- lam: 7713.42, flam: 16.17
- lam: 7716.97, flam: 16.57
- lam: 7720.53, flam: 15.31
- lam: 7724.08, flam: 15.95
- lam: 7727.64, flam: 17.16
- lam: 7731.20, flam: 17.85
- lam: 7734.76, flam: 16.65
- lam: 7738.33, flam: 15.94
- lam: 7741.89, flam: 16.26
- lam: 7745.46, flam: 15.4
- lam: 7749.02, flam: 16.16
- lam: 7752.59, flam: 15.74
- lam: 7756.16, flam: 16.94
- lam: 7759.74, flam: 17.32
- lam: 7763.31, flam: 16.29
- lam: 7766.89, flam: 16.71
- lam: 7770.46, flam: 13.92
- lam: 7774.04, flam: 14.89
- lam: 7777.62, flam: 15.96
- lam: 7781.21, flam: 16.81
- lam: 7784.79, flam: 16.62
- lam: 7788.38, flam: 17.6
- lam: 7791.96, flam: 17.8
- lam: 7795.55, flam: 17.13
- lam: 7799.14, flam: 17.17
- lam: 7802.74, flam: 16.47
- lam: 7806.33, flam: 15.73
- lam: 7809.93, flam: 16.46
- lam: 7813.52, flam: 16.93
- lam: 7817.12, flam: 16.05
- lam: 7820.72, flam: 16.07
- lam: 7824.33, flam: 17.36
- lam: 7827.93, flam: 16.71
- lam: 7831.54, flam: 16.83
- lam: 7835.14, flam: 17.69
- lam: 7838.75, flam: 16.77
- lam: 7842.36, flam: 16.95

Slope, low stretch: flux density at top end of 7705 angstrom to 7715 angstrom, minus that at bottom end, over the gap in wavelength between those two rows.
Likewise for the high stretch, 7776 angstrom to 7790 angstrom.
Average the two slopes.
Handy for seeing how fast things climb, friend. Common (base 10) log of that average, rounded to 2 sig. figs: -0.81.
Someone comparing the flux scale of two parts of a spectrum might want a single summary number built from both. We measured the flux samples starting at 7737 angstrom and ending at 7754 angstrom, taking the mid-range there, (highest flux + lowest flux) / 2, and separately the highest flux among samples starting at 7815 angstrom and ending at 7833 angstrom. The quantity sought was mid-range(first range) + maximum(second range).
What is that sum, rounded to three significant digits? 33.2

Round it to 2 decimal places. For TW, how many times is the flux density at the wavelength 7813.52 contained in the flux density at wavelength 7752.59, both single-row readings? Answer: 0.93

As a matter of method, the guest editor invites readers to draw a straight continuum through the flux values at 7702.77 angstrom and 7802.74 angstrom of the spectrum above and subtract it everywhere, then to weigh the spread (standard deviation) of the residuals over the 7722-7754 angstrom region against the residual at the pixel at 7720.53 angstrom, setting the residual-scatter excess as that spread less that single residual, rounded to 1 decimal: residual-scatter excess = 2.0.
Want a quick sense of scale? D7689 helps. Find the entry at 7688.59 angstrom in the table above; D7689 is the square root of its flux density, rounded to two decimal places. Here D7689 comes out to 3.97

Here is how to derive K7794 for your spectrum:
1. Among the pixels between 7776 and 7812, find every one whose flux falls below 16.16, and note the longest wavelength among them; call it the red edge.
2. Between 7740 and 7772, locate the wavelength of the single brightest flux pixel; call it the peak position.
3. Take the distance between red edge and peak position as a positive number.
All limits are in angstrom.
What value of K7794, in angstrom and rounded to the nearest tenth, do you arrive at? 46.6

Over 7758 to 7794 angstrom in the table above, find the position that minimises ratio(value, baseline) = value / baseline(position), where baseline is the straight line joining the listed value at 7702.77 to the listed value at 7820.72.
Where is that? 7770.46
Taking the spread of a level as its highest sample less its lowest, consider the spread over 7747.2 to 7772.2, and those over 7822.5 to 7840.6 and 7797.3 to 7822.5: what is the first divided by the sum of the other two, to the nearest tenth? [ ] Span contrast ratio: 1.4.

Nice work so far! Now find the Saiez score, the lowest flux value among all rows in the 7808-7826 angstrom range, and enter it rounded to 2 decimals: 16.05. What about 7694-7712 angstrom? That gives 15.05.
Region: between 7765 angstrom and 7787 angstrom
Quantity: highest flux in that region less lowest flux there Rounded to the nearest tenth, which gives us 2.9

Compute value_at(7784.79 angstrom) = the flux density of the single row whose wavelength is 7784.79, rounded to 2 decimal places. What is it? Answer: 16.62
